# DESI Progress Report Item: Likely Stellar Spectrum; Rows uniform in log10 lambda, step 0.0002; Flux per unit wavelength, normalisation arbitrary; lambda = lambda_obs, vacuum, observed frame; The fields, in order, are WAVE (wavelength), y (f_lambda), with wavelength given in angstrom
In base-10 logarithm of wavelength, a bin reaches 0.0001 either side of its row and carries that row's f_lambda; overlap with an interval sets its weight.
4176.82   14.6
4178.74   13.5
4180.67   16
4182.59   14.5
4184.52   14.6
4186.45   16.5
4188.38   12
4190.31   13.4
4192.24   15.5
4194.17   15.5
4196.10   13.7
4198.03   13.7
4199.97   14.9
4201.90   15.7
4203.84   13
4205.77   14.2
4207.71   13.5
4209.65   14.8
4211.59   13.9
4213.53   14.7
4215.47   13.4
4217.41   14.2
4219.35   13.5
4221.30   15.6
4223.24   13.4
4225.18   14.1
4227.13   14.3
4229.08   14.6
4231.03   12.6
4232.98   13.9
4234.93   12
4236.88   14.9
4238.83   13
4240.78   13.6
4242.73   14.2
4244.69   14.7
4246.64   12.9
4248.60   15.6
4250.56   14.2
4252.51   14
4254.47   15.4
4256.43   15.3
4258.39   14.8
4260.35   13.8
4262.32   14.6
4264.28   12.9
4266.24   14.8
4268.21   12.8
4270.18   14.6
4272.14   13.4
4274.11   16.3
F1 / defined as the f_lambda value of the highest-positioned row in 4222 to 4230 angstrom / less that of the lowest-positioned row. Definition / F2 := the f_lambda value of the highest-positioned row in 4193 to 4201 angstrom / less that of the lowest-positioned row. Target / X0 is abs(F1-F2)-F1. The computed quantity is 0.6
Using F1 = 1.2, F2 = -0.6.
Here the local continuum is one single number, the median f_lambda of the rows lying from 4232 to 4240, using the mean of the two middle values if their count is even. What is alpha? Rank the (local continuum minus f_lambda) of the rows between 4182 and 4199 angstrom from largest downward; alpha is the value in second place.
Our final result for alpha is 0.05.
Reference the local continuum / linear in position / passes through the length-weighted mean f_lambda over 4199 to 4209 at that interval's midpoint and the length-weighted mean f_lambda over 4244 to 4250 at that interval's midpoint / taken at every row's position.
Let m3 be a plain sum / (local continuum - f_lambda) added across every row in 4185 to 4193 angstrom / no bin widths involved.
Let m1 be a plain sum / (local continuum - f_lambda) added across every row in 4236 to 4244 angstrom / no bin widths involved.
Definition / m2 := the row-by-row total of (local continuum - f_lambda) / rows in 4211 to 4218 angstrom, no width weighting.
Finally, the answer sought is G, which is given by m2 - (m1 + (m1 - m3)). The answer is -3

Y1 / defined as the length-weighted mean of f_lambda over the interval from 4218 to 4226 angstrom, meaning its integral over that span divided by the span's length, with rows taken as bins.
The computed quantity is 14.2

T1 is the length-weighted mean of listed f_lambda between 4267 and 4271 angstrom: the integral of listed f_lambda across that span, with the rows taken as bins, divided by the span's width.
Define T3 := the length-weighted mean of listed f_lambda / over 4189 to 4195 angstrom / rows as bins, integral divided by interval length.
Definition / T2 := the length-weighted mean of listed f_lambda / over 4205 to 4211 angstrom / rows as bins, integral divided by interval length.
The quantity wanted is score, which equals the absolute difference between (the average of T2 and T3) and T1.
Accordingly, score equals 0.69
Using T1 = 13.69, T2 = 14.1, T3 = 14.6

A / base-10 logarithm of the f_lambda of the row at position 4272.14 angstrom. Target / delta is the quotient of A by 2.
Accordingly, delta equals 0.564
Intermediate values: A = 1.13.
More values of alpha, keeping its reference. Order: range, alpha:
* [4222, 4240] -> 0.85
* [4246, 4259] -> -0.55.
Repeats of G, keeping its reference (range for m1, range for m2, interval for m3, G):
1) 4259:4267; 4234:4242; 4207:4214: 1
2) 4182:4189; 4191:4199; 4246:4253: 1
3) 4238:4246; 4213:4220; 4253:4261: -4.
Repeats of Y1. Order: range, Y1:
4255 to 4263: 14.7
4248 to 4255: 14.7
